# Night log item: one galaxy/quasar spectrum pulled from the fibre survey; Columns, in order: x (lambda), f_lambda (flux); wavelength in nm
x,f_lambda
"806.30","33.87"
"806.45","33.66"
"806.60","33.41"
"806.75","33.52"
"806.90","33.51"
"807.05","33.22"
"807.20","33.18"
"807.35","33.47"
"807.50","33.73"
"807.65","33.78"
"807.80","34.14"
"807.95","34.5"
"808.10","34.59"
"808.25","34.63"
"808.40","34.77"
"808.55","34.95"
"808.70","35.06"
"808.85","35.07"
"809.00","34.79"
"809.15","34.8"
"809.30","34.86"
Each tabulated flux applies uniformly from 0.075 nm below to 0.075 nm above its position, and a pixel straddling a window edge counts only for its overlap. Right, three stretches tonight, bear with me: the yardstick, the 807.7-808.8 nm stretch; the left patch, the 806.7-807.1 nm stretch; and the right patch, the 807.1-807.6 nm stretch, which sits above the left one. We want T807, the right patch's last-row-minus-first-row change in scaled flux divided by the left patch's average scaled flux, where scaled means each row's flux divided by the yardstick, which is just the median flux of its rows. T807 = 0.016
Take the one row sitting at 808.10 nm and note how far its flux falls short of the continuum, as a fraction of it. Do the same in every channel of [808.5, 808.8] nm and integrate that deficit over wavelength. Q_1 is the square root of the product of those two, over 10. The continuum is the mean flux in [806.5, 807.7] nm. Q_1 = 0.0021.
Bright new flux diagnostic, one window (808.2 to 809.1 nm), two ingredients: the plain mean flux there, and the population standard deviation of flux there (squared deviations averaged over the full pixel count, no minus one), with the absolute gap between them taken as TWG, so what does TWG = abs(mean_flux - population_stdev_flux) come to 34.7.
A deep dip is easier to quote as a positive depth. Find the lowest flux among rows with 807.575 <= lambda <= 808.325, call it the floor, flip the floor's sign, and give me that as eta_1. -33.8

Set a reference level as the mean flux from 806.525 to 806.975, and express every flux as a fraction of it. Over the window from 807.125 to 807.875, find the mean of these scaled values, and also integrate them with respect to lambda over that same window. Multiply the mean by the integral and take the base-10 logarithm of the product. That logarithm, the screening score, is -0.12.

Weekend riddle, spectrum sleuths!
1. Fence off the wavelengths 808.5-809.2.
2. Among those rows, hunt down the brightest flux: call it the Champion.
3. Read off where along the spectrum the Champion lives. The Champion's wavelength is 808.85 nm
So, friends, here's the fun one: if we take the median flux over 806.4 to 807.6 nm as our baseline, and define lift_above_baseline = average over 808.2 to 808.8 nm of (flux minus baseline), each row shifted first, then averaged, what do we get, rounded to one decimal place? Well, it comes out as 1.4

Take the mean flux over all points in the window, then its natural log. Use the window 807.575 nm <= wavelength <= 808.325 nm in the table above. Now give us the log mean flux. 3.54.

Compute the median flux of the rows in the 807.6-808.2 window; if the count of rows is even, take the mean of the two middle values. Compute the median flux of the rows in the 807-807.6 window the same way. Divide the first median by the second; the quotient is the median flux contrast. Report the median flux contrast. 1.03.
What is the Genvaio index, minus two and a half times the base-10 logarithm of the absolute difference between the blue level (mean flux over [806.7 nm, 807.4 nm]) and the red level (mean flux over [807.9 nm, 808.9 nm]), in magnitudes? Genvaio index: -0.38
